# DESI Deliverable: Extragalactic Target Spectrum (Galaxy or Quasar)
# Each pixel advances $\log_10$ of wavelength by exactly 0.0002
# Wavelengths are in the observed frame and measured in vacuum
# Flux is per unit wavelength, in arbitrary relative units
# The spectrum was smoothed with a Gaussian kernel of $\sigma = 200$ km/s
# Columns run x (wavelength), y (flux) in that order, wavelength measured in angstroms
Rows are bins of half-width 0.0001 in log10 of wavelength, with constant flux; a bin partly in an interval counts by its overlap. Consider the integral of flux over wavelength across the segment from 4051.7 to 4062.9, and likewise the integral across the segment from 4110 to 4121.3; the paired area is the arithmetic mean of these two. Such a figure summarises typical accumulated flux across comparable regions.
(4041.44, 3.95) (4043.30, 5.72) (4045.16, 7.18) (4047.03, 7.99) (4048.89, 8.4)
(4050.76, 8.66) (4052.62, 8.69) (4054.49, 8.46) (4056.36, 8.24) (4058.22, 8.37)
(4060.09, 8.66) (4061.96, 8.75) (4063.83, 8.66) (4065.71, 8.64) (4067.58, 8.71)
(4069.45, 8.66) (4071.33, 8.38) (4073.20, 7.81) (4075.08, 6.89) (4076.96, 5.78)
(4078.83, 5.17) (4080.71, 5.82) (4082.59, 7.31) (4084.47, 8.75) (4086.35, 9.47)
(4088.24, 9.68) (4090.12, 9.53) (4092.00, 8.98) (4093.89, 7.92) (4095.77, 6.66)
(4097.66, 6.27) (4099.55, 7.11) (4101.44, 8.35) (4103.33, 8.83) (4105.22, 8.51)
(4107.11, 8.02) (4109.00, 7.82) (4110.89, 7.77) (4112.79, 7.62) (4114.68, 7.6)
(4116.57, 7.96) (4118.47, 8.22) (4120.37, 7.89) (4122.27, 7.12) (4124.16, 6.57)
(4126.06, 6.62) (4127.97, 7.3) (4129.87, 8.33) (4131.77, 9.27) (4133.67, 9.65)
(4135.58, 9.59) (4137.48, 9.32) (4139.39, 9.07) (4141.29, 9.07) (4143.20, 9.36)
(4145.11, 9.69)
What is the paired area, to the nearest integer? 92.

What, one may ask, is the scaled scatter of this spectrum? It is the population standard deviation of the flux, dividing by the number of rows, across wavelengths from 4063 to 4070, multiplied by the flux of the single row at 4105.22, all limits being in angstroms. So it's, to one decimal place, 0.2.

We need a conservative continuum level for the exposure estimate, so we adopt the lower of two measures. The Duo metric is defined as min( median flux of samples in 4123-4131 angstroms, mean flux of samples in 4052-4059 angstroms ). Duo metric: 7.0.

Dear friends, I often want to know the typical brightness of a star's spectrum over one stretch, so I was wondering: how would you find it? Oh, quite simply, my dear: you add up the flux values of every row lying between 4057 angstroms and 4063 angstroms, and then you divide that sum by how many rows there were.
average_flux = 8.59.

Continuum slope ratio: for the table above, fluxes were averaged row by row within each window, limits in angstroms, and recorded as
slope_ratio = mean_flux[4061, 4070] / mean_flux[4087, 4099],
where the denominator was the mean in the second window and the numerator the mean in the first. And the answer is 1.06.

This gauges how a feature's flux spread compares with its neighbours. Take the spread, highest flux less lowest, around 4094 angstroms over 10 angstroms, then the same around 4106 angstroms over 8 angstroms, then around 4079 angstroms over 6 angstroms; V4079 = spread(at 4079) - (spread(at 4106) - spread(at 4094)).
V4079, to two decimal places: 2.90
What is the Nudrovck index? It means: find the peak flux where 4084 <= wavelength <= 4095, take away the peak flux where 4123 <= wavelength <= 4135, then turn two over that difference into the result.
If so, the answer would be 67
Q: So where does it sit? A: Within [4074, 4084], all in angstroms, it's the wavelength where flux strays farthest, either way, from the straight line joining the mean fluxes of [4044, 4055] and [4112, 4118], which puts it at 4078.83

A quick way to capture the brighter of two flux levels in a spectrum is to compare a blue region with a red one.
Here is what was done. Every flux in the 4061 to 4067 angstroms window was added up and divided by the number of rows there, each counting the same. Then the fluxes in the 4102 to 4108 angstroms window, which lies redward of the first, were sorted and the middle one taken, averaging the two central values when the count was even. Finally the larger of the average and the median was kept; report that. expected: 8.7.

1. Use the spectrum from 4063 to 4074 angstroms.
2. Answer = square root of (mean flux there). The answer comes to 2.91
